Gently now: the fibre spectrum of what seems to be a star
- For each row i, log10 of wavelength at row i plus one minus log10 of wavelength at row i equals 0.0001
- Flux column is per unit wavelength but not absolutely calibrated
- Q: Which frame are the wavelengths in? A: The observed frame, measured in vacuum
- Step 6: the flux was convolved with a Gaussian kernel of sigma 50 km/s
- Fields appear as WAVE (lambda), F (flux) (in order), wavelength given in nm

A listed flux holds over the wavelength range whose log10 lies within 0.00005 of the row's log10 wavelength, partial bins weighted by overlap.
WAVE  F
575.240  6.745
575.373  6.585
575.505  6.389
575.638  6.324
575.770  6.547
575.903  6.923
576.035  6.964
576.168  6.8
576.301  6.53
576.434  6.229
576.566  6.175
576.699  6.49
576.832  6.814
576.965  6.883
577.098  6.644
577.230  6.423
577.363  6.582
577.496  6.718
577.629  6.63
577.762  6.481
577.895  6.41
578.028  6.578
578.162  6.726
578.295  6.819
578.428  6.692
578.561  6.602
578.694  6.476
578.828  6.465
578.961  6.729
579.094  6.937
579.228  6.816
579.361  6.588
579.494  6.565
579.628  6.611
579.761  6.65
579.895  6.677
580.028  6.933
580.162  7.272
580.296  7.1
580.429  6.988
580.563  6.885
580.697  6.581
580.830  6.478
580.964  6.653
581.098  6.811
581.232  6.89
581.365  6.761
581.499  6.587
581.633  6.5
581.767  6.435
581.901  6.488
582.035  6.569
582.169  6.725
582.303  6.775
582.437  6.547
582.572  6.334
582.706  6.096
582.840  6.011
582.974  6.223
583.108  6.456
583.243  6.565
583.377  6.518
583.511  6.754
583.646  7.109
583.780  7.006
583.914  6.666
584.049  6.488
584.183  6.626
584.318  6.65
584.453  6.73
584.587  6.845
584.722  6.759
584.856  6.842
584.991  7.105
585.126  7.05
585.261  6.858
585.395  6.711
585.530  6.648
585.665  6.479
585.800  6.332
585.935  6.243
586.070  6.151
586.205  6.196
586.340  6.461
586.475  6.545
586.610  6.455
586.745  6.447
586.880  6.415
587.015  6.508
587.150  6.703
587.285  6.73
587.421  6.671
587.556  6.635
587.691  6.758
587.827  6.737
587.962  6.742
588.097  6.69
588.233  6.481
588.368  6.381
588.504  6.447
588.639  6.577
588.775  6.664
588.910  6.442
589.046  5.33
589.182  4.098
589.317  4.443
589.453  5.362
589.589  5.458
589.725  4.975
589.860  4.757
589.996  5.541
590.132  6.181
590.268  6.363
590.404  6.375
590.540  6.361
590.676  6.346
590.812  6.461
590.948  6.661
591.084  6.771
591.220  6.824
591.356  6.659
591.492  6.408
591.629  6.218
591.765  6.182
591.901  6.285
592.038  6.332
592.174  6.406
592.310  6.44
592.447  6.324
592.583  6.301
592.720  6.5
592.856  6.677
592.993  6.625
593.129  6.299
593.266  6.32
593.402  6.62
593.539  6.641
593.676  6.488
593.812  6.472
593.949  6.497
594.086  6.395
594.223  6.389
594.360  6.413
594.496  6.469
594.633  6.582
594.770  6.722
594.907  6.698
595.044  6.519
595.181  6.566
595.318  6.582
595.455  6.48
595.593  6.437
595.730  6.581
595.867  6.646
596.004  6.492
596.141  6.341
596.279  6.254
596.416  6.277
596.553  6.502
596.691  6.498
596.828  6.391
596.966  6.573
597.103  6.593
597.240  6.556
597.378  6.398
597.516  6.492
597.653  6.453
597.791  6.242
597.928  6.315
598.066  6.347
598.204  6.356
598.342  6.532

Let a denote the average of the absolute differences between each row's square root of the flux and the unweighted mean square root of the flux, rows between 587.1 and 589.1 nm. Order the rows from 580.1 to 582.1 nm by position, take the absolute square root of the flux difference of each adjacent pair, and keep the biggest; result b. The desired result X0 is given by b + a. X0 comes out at 0.101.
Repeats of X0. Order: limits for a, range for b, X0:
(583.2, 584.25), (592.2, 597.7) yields 0.099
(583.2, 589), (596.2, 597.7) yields 0.078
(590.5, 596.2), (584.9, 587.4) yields 0.077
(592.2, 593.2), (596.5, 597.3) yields 0.061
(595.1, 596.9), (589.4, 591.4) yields 0.192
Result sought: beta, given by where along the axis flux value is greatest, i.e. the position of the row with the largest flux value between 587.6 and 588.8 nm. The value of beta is 587.691 nm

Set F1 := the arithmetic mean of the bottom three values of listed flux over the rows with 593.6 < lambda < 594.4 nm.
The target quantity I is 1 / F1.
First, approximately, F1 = 6.40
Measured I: 0.156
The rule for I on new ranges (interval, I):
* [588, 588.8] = 0.155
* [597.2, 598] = 0.158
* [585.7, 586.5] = 0.161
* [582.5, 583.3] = 0.164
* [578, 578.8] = 0.153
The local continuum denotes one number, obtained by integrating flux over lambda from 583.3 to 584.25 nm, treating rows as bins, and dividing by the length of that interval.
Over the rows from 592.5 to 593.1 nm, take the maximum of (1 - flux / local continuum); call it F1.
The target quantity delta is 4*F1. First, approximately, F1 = 0.07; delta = 0.26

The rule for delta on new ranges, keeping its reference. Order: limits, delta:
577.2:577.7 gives 0.19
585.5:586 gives 0.30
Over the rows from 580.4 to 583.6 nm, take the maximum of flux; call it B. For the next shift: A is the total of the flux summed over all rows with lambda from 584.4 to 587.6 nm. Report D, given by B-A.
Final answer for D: -152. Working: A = 159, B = 6.988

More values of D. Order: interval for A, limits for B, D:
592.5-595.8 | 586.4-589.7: -150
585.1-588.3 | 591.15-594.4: -151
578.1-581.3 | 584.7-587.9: -155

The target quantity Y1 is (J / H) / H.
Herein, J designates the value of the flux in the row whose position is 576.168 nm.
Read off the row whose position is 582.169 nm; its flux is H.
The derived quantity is 0.150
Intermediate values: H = 6.725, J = 6.8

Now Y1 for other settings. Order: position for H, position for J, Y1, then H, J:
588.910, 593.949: 0.157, 6.442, 6.497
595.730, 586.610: 0.149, 6.581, 6.455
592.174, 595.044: 0.159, 6.406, 6.519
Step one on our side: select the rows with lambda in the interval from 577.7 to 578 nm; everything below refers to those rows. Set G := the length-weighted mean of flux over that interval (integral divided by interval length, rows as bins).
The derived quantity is 6.46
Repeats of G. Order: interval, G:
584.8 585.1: 6.98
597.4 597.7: 6.47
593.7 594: 6.49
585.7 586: 6.30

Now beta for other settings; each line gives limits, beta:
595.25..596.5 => 595.867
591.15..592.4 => 591.220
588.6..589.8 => 588.775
